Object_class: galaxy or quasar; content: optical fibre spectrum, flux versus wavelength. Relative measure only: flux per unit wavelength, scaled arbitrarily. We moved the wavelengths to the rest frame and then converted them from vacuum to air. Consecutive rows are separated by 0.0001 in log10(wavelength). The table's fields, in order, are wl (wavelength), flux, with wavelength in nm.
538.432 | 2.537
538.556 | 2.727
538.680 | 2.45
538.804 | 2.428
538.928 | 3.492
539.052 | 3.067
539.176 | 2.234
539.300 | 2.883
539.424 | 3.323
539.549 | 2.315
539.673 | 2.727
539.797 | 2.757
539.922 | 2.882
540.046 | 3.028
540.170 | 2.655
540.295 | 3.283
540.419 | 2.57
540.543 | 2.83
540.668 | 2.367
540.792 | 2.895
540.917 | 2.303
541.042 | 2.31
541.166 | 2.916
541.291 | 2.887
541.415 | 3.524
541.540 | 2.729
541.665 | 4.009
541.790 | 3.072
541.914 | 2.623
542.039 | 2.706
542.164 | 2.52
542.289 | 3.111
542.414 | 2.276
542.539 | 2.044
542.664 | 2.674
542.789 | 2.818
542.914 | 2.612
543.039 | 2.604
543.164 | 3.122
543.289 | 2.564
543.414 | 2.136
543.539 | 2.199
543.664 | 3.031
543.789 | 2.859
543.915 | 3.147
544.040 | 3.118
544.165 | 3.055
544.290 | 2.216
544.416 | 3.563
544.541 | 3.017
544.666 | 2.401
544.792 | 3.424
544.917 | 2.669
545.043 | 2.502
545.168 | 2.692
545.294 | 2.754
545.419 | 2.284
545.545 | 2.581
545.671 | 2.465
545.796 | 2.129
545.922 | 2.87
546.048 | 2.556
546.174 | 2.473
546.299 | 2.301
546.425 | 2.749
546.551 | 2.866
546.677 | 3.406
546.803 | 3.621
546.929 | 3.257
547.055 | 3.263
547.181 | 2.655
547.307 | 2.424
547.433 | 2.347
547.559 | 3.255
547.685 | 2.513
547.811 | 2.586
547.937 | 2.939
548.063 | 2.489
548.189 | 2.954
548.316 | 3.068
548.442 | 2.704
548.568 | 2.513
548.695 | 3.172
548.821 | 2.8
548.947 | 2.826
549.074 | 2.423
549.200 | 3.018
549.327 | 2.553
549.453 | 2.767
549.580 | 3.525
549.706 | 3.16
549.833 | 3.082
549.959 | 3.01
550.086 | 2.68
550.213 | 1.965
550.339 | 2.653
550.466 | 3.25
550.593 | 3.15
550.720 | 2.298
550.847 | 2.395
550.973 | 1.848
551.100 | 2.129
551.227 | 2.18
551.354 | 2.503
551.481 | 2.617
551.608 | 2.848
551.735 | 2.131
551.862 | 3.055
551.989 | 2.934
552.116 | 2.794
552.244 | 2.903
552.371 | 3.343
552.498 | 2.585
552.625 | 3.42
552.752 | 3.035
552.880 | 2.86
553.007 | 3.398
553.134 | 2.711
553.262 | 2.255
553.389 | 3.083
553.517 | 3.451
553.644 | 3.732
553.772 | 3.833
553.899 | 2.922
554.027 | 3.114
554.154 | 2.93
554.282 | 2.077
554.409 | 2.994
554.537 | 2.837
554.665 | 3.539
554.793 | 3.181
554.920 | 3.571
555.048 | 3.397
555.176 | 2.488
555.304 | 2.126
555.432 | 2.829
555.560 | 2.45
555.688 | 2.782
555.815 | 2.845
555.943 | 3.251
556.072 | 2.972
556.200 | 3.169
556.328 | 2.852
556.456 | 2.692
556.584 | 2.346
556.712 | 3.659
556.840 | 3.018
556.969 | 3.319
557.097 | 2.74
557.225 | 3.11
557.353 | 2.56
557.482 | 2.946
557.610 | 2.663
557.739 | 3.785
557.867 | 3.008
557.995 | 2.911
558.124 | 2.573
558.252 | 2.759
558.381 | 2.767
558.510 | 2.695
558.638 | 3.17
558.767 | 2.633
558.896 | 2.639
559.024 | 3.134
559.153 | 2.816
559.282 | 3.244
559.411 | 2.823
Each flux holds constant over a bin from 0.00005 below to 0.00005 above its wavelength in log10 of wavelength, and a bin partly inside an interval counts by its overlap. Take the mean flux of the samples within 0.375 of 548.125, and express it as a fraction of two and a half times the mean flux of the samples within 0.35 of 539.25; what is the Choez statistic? 0.39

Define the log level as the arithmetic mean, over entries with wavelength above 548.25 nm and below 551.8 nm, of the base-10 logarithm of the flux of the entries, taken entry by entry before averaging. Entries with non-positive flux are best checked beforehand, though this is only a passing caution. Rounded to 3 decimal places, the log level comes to 0.424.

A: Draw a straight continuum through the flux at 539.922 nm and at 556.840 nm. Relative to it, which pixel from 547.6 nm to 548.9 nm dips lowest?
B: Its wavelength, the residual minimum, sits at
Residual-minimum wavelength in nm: 548.063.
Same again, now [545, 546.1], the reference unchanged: 545.796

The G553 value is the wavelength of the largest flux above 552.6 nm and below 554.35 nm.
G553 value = 553.772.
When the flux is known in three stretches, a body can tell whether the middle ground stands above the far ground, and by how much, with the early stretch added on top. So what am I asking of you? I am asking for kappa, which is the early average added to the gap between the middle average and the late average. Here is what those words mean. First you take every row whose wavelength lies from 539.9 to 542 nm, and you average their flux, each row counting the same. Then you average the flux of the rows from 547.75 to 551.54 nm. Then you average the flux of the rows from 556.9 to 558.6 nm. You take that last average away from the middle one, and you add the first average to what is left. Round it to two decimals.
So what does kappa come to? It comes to 2.67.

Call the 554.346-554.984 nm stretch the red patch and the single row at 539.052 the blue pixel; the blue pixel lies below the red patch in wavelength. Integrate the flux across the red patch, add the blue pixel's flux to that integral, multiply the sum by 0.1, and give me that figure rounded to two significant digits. 0.51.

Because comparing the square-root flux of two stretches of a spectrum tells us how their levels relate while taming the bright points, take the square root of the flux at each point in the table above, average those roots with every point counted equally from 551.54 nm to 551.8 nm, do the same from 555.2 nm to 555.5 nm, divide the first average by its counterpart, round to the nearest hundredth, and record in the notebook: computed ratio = 1.00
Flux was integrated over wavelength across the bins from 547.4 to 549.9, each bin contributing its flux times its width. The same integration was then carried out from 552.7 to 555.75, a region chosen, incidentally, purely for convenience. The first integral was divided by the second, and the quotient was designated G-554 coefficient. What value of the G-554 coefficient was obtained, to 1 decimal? 0.8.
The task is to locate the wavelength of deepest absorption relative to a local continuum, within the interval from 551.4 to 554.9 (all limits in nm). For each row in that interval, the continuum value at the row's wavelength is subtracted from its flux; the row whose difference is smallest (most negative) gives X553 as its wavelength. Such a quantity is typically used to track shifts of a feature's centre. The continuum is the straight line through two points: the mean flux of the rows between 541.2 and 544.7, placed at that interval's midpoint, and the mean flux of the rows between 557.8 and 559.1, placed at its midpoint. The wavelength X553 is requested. 554.282 nm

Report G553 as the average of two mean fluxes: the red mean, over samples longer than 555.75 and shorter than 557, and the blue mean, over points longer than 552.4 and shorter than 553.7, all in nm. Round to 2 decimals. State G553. 3.03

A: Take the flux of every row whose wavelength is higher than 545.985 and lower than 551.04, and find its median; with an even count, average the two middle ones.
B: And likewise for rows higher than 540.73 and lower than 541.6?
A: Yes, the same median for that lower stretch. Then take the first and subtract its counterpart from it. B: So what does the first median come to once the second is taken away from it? -0.13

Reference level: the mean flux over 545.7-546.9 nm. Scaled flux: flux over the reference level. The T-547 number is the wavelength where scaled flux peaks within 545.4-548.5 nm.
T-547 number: 546.803 nm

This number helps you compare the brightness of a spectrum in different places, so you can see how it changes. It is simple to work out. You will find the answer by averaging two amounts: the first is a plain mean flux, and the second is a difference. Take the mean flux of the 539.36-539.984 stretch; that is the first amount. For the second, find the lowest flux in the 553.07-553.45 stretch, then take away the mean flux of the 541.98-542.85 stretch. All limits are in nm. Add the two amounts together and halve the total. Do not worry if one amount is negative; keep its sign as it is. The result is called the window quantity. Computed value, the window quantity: 1.23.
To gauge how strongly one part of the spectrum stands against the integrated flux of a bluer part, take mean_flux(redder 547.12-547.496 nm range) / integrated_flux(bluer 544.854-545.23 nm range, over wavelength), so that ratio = 2.5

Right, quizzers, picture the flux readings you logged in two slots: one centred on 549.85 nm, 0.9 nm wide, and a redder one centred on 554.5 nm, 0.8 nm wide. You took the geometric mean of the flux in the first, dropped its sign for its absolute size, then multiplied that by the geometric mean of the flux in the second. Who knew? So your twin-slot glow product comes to 8.22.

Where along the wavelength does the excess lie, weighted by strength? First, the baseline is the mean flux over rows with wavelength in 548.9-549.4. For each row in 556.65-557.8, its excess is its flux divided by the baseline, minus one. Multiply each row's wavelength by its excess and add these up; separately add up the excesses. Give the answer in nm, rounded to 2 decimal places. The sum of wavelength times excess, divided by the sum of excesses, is 557.17 nm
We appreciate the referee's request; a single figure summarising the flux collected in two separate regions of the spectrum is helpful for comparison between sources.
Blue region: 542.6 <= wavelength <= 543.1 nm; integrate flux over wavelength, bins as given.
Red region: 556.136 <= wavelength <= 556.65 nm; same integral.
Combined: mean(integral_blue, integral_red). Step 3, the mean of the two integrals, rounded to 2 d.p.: 1.38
